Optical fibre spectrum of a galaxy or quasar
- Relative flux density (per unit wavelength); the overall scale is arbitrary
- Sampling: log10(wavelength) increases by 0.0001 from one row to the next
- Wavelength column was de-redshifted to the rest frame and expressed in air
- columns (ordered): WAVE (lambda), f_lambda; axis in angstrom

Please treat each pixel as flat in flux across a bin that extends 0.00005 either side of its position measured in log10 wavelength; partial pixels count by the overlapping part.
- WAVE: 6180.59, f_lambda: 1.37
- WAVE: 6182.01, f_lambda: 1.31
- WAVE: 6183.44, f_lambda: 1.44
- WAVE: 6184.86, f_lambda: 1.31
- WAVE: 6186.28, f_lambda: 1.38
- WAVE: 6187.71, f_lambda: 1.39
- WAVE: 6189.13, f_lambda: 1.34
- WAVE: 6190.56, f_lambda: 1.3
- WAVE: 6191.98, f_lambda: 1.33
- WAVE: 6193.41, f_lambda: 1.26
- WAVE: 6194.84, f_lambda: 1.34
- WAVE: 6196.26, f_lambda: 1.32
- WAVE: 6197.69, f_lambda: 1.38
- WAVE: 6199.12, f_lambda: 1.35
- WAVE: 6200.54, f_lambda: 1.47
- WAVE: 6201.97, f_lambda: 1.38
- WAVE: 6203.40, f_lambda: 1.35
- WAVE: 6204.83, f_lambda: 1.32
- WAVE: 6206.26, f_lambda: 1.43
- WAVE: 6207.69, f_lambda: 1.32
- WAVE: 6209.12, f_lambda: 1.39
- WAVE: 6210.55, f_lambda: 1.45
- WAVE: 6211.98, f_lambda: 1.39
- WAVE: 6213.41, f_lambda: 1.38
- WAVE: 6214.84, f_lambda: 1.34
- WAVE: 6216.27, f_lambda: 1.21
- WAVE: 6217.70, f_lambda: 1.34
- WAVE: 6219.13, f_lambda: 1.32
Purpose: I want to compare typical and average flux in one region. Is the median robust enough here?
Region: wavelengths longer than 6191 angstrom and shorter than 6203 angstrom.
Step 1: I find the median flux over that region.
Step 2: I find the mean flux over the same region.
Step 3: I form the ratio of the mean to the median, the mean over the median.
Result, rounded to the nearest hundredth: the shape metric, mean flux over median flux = 1.01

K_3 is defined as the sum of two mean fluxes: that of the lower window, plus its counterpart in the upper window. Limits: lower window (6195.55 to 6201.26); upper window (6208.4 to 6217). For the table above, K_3 2.74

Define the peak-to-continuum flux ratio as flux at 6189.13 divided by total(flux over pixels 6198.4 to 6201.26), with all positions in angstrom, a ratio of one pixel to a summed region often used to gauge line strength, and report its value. 0.48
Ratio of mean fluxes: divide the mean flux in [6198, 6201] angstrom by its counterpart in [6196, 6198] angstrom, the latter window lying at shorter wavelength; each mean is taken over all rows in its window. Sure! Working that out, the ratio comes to 1.04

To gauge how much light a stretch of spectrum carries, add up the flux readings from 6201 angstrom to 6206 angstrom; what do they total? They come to 4.05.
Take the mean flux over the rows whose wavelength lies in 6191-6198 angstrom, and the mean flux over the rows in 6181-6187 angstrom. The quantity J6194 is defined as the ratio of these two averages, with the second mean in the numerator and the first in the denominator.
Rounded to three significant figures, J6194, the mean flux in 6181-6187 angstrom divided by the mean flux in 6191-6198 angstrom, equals 1.03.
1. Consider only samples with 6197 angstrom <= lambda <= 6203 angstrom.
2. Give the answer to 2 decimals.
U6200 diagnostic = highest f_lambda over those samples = 1.47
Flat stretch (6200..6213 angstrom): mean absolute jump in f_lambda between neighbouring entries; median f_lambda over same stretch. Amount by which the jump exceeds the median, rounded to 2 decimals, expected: -1.32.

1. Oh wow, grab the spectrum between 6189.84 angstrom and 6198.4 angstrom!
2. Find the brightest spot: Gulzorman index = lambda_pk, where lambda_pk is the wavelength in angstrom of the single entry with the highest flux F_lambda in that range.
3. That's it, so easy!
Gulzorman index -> 6197.69 angstrom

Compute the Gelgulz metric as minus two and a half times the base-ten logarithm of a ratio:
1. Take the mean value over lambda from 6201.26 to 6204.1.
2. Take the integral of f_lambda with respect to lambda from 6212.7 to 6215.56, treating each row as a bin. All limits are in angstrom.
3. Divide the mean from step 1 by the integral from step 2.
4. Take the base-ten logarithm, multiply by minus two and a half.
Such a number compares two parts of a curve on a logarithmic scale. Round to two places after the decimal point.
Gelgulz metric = 1.14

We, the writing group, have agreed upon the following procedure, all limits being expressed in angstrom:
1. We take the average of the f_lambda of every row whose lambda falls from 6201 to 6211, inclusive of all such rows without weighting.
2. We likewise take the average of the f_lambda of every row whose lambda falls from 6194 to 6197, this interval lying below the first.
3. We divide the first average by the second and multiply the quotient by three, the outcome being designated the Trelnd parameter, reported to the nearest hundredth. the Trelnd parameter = 3.11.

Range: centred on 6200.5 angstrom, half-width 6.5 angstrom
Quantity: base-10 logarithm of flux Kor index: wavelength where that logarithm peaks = 6200.54 angstrom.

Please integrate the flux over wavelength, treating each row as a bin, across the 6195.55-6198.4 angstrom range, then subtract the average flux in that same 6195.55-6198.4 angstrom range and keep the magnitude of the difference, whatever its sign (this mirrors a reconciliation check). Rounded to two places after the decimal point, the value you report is 2.50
